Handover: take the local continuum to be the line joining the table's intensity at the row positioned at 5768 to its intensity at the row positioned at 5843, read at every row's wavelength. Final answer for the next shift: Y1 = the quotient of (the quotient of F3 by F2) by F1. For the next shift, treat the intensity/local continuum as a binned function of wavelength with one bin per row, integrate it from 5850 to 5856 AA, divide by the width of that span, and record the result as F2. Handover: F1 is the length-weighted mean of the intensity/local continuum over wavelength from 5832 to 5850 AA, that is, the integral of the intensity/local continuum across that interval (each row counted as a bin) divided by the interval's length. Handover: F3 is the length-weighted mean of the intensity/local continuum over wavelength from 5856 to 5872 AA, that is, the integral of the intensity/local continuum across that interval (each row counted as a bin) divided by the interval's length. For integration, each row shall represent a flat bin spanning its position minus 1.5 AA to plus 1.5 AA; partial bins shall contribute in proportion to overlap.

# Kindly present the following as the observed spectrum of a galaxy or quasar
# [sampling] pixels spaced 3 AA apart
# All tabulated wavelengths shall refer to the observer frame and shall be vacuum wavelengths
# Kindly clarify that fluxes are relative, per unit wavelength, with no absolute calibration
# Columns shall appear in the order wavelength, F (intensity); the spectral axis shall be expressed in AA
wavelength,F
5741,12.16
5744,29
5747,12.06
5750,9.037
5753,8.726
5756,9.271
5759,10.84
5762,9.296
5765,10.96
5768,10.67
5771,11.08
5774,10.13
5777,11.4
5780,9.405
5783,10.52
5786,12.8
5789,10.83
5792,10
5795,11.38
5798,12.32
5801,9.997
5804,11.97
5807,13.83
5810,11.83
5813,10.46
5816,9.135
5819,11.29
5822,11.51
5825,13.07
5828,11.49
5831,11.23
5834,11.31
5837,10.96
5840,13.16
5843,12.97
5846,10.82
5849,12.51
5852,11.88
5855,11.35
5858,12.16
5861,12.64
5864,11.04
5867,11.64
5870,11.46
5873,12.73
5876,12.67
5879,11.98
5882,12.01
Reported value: 1.06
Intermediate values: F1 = 0.92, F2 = 0.88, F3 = 0.87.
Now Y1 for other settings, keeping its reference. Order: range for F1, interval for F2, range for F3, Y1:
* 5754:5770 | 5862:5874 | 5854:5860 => 1.07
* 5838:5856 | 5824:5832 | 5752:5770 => 1.09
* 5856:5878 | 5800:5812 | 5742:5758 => 1.52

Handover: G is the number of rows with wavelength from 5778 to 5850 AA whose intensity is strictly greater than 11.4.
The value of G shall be 11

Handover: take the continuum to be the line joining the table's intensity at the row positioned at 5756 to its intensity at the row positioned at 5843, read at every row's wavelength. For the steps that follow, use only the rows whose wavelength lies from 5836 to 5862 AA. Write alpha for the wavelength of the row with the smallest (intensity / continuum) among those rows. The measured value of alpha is 5846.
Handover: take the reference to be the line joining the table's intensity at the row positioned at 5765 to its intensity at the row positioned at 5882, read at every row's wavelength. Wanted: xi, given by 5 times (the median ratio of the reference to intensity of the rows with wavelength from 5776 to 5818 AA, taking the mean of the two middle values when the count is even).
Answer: 5.05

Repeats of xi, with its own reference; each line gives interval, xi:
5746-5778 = 5.15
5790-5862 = 4.96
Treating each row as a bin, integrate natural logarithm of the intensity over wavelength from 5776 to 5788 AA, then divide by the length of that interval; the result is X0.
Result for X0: 2.39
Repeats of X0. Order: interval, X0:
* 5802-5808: 2.53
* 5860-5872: 2.46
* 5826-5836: 2.43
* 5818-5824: 2.45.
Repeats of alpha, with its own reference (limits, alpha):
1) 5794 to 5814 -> 5801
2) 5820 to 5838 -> 5837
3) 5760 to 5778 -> 5762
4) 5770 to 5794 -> 5780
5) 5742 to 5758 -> 5753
